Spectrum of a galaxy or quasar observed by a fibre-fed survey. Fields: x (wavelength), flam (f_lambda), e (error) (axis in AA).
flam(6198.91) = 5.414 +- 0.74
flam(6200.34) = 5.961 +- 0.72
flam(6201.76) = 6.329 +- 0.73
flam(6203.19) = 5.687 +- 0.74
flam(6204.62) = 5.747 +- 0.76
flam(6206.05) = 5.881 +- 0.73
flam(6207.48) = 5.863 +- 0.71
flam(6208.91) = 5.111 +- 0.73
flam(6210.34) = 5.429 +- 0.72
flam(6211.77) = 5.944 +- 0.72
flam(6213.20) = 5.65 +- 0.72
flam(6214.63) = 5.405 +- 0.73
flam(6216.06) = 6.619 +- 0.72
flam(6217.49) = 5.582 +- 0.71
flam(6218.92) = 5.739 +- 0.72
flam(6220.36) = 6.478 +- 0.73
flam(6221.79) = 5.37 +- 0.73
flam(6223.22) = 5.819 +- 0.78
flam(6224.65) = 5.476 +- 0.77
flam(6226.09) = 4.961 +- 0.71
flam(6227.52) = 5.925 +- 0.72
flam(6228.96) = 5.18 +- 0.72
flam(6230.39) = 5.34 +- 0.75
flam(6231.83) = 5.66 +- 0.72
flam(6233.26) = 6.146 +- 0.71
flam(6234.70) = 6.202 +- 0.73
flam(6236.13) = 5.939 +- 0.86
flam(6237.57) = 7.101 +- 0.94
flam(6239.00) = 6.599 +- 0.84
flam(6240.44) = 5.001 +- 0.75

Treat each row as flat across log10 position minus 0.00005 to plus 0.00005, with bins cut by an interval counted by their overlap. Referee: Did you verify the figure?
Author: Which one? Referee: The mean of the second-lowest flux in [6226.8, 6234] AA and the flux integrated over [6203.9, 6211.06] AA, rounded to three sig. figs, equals 22.7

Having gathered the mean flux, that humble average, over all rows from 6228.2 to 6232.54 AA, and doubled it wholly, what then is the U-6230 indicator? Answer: 10.8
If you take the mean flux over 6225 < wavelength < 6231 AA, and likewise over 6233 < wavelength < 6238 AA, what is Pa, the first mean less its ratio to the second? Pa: 4.51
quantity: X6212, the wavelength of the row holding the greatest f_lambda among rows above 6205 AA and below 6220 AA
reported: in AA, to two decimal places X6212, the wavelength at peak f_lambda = 6216.06 AA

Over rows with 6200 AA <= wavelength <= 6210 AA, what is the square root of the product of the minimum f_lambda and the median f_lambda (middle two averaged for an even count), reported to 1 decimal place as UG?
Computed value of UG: 5.5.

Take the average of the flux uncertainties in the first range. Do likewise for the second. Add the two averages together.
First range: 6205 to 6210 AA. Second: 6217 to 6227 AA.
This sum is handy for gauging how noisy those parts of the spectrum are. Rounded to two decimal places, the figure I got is 1.46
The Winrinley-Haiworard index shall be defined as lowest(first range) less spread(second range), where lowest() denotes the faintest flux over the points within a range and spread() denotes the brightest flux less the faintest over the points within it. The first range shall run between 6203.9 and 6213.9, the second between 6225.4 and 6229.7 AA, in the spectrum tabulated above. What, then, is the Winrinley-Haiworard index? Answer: 4.1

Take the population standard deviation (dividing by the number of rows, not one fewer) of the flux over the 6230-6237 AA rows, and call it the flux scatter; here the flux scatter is 0.32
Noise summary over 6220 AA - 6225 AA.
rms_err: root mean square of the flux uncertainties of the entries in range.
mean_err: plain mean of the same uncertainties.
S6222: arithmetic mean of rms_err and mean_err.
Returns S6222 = 0.753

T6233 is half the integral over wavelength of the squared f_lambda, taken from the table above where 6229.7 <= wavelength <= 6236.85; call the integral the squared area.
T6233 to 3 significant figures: 123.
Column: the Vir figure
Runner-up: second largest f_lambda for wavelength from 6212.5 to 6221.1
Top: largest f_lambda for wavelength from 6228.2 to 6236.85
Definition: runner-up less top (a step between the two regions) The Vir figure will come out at 0.28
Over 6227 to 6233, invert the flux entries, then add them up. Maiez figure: 0.73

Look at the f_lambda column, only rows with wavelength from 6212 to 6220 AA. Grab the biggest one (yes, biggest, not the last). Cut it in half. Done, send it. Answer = 3.3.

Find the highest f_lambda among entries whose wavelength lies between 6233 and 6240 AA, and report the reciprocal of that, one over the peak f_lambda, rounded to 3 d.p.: 0.141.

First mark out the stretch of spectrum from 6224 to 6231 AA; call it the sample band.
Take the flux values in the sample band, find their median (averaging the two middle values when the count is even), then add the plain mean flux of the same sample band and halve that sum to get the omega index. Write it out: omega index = 5.36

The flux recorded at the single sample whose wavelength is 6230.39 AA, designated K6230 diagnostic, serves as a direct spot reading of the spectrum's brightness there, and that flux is 5.34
